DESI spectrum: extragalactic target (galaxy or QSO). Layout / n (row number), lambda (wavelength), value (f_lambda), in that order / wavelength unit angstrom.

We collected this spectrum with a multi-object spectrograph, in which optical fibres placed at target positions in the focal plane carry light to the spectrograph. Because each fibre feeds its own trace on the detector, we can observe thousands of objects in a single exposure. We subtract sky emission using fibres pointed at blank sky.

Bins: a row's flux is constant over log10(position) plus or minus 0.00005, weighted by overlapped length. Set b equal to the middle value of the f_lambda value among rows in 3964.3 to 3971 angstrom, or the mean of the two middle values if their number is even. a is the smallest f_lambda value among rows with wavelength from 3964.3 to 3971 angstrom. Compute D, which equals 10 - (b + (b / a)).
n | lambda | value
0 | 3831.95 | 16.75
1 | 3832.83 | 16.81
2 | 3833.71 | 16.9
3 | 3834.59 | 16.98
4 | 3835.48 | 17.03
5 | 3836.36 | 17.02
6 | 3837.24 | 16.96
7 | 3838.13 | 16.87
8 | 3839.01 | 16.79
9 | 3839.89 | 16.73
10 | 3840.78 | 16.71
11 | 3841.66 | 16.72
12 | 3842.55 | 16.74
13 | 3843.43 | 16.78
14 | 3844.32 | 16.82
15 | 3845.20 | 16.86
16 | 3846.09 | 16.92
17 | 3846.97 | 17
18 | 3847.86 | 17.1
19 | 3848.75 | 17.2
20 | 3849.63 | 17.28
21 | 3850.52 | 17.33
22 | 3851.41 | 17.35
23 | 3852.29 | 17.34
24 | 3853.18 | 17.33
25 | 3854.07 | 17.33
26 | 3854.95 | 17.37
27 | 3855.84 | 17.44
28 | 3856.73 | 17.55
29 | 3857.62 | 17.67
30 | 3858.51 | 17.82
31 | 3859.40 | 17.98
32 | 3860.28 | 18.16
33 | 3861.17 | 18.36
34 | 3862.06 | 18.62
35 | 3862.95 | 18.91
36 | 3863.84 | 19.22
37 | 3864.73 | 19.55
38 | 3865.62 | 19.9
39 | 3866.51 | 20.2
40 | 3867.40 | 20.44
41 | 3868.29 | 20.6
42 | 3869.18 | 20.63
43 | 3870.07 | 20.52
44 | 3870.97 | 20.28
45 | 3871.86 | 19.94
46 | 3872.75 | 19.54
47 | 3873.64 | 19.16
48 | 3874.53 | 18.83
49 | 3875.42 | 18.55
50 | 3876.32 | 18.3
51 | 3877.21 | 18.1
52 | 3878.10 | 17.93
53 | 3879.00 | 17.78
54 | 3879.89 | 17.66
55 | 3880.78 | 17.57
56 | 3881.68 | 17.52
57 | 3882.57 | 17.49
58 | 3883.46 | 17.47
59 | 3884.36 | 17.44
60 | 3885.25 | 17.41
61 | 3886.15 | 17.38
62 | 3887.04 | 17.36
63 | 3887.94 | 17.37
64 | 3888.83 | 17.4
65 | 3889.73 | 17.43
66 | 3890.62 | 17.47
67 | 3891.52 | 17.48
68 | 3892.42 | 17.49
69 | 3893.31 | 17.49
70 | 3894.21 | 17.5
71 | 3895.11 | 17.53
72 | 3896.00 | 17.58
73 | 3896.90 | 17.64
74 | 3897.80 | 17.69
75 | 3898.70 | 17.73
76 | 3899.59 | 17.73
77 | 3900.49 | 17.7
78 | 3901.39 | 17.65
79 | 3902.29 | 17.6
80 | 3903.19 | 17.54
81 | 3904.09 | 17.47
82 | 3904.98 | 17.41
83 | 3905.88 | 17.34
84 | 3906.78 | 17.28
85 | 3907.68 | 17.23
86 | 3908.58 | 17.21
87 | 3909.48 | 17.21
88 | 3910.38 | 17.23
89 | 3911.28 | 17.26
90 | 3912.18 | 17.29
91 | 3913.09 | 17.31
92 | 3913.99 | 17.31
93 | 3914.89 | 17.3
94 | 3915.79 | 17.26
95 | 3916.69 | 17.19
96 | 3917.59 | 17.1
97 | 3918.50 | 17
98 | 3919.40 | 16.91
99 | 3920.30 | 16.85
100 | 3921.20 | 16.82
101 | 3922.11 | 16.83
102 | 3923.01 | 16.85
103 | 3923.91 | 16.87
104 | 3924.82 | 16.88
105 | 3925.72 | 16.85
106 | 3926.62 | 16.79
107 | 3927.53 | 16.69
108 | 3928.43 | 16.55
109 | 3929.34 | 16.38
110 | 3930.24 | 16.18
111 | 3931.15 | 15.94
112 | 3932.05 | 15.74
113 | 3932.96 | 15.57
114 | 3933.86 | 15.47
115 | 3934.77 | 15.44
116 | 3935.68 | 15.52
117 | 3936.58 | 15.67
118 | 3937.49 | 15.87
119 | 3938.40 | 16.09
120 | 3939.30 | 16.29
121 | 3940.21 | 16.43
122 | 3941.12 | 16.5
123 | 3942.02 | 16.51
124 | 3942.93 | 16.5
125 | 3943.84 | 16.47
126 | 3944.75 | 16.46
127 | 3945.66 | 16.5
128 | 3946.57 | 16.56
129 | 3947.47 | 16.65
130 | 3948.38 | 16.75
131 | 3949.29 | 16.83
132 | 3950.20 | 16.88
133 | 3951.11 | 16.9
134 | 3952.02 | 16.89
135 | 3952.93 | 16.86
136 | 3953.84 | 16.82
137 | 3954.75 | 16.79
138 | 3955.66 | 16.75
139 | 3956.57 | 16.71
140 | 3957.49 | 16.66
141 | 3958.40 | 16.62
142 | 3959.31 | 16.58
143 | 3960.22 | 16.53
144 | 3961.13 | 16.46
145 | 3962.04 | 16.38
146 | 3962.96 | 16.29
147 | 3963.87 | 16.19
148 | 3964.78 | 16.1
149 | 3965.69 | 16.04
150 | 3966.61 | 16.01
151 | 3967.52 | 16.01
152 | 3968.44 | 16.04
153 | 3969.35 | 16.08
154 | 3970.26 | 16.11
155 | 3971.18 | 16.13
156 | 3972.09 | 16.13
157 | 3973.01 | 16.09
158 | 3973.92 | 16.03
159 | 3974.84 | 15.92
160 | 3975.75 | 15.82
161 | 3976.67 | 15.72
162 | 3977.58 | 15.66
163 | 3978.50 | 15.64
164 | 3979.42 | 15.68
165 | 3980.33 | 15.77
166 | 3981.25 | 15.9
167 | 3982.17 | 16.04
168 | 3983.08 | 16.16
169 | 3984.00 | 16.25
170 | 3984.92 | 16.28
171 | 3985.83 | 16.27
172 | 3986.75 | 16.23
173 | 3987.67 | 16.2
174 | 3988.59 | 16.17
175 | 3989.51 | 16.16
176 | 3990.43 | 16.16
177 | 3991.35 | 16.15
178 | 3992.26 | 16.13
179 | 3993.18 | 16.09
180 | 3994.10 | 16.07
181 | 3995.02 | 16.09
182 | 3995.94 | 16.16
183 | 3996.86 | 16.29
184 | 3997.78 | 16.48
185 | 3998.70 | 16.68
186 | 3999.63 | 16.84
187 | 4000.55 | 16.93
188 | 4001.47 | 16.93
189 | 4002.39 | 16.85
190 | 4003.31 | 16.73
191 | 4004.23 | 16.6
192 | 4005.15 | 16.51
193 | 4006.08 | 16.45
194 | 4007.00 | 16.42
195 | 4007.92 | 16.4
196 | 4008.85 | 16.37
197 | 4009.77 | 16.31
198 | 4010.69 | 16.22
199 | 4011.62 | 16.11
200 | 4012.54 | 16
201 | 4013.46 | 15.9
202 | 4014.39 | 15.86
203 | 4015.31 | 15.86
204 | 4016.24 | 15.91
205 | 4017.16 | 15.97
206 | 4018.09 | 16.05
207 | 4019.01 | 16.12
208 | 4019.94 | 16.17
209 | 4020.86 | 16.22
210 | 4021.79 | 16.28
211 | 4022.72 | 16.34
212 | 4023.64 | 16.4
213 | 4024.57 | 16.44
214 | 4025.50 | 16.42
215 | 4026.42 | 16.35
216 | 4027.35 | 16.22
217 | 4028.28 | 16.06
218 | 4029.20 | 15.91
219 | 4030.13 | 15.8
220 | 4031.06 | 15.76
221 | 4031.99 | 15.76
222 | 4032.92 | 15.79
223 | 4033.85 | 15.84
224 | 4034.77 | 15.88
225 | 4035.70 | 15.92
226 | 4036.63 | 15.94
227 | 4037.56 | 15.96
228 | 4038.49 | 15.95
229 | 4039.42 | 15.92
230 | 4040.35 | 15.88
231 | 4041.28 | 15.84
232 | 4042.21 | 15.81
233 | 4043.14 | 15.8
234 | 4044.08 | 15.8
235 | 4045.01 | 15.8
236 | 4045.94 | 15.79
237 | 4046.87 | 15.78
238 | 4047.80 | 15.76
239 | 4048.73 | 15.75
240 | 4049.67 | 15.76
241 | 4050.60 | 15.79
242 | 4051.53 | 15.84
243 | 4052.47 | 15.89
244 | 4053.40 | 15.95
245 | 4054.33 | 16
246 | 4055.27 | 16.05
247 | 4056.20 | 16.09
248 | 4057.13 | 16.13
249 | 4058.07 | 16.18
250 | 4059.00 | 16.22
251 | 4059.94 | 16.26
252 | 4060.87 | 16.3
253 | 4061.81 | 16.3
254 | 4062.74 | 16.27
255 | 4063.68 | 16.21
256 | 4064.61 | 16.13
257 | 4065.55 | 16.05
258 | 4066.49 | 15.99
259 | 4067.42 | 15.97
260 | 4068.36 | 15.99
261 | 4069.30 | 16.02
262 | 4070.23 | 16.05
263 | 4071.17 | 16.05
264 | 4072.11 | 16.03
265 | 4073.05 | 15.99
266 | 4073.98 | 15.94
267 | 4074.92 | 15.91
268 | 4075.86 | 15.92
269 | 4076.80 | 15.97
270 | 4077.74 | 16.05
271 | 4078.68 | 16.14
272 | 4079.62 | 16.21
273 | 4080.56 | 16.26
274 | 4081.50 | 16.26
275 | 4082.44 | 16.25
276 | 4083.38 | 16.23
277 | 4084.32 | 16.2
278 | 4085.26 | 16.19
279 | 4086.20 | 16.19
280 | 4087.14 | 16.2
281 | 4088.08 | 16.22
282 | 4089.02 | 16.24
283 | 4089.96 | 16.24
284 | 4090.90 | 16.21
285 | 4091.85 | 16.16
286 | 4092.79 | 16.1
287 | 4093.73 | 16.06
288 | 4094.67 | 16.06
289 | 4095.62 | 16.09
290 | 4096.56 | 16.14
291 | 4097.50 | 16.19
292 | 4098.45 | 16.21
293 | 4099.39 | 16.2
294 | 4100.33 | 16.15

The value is -7.0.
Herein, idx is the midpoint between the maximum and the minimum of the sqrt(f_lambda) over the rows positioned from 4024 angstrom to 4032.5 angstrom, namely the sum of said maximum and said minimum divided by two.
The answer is 4.01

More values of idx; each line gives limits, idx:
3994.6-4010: 4.06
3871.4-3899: 4.32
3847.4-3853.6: 4.15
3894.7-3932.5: 4.09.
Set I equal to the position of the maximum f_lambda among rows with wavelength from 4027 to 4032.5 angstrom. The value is 4027.35 angstrom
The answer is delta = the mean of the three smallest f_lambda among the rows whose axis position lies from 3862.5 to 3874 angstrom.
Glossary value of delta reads 19.1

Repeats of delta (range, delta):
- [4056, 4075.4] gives 15.9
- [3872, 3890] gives 17.4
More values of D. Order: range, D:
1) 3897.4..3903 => -8.7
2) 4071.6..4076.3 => -6.9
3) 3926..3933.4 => -7.3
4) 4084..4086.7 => -7.2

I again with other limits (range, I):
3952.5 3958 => 3952.93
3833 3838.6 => 3835.48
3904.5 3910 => 3904.98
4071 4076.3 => 4071.17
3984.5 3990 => 3984.92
